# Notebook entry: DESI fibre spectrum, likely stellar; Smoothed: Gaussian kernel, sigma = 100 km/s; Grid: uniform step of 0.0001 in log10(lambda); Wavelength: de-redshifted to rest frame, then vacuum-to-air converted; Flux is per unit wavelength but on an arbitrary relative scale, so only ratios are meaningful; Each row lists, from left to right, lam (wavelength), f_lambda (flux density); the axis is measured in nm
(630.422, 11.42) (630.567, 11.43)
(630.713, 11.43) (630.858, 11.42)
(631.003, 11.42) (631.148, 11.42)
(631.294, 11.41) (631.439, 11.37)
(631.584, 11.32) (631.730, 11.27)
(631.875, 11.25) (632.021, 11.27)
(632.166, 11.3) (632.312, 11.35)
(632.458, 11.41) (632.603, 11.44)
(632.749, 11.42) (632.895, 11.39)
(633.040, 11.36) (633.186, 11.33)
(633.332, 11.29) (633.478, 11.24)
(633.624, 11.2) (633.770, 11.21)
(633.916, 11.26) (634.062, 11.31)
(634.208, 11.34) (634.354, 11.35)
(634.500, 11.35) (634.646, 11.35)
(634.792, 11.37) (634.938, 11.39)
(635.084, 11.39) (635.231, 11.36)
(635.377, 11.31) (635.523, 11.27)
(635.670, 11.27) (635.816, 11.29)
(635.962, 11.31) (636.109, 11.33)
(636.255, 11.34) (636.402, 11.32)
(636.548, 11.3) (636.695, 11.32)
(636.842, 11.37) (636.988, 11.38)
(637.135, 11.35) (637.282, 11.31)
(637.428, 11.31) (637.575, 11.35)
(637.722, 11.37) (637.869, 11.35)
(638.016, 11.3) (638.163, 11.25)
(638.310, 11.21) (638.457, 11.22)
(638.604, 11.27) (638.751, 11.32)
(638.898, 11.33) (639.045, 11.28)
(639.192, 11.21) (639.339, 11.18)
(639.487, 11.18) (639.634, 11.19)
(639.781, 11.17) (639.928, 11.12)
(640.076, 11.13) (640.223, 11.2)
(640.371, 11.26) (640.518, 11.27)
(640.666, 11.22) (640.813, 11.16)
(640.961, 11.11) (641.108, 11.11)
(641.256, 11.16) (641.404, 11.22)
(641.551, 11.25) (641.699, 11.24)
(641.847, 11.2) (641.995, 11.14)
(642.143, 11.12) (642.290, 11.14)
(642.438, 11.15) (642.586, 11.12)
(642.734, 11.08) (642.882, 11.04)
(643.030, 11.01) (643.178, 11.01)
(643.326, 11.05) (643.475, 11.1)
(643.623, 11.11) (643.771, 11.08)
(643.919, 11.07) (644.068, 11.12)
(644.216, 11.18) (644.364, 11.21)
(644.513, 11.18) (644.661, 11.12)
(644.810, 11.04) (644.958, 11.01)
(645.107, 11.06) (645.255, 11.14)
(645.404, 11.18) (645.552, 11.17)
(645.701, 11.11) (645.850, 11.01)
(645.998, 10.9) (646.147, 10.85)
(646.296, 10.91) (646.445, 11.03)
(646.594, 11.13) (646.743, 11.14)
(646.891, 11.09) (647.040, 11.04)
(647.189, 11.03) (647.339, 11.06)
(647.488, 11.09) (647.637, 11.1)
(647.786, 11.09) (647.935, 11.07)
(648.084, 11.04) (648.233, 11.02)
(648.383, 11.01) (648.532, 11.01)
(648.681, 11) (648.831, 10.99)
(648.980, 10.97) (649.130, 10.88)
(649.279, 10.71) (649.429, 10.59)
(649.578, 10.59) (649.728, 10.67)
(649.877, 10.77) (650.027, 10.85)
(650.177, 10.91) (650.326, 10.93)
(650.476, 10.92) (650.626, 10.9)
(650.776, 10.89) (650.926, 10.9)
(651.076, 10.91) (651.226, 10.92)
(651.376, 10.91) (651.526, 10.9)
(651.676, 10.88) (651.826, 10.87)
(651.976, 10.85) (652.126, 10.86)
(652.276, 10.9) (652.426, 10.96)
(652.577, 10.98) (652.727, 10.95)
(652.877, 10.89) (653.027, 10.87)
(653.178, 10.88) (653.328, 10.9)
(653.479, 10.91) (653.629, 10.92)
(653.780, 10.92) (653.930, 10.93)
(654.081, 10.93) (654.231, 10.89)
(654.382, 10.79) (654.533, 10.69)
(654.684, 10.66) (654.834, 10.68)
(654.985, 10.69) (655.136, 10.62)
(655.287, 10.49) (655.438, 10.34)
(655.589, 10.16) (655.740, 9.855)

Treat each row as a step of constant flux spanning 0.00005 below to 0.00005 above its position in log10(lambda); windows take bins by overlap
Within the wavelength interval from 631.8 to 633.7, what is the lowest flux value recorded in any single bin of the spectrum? 11.2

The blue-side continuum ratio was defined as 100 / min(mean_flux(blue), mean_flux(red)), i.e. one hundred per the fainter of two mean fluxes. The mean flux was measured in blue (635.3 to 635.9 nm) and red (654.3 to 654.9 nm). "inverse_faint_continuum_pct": 9.34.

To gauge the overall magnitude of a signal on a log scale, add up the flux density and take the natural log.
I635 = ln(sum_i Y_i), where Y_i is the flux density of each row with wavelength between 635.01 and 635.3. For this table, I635 3.12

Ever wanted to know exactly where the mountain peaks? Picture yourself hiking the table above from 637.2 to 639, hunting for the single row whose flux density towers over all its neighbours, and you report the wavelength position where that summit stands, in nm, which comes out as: 637.722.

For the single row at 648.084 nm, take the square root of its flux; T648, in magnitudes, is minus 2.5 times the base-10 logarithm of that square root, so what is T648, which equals -1.30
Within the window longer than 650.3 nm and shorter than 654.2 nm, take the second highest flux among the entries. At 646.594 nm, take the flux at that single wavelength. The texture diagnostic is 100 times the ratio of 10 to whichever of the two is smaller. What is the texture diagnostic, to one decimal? 91.2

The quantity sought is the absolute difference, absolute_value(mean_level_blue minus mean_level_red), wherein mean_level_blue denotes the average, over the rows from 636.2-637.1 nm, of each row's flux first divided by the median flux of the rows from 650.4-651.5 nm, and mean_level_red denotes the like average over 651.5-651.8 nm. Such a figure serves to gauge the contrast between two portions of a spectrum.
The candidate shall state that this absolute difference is 0.041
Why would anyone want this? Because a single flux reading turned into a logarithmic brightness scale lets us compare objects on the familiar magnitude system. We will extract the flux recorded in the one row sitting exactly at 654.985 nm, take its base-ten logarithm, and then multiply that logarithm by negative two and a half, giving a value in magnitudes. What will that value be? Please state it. -2.57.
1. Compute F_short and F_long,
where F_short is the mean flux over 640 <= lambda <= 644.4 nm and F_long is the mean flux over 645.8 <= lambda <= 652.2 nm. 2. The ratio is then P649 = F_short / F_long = 1.02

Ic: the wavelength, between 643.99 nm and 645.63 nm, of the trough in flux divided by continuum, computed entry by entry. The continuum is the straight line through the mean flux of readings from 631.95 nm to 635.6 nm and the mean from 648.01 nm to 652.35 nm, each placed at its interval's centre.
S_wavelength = 644.958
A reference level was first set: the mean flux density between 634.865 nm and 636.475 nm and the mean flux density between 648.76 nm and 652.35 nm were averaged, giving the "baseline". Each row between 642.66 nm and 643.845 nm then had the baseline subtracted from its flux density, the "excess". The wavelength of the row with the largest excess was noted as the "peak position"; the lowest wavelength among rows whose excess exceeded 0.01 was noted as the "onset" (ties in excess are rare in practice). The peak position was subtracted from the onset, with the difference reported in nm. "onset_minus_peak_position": -0.15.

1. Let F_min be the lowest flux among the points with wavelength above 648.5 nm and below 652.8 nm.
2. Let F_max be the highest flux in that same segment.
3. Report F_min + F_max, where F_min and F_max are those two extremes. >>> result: 21.6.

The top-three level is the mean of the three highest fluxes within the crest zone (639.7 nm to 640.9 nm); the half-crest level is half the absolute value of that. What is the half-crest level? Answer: 5.625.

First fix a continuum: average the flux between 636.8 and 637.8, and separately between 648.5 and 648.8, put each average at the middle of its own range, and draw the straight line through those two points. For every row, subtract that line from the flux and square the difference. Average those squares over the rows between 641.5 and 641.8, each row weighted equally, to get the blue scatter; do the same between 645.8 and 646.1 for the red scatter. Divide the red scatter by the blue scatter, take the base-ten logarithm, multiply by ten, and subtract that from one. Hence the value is -13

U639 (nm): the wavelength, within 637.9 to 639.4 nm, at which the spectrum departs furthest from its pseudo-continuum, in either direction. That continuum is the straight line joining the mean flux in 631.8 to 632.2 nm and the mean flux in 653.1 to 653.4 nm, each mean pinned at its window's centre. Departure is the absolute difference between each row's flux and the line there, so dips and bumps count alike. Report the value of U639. 638.898 nm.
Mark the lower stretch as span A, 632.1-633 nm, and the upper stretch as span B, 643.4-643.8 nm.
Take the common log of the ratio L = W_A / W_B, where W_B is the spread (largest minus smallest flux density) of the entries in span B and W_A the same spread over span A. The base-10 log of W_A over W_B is 0.67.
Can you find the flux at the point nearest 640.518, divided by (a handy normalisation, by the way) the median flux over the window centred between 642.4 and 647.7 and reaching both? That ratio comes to 1.02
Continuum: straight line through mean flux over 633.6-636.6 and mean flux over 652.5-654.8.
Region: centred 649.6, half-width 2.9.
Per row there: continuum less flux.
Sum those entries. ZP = 1.6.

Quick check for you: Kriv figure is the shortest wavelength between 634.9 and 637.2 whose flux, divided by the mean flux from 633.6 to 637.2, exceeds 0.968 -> 634.938 nm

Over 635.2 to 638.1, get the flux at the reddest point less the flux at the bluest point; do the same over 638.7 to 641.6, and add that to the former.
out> -0.13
